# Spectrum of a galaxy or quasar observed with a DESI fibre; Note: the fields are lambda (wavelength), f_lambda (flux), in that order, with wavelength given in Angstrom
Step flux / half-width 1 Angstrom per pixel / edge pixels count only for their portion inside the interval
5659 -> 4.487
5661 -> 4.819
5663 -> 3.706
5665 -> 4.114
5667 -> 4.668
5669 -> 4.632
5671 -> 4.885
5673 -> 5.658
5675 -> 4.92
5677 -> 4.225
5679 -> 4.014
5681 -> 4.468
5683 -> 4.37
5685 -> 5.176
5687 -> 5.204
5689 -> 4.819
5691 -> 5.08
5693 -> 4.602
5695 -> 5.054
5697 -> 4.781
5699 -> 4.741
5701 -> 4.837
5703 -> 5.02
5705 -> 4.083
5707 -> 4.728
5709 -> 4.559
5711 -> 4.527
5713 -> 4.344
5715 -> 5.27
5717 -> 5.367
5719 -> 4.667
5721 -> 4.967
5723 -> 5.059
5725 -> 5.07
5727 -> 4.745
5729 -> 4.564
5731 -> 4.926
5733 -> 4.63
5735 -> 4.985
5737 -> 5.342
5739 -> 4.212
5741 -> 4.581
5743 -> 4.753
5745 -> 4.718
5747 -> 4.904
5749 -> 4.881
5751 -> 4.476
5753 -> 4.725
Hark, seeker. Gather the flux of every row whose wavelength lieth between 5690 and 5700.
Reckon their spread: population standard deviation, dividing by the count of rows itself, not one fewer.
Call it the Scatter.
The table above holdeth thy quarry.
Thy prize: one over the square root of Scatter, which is 2.3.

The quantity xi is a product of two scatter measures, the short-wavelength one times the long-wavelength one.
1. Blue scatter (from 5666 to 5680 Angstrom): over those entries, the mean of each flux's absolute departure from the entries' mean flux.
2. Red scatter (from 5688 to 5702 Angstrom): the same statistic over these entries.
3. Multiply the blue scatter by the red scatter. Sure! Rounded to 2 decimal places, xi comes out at 0.05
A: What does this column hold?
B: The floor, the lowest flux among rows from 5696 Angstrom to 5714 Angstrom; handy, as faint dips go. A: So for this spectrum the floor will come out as 4.083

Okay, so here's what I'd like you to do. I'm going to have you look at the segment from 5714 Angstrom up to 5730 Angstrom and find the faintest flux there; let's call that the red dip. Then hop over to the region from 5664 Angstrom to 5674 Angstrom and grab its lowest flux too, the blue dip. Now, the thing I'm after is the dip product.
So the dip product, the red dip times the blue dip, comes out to 18.8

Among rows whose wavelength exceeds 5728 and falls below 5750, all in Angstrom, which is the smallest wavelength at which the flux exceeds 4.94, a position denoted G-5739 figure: 5735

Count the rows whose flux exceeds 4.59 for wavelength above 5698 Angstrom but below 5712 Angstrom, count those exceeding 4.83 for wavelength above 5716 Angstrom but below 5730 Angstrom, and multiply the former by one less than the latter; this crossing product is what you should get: 12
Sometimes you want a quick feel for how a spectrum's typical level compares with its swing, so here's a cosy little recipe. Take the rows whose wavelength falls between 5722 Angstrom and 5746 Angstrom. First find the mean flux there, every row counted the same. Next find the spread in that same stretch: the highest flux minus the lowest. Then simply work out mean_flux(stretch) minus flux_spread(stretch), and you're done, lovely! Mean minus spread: 3.67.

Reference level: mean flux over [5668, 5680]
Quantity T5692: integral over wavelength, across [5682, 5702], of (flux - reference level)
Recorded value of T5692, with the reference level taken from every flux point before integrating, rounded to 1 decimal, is 2.9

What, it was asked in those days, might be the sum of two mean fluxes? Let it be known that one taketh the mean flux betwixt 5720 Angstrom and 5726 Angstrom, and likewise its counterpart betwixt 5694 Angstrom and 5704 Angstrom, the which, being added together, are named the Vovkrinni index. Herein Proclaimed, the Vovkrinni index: 9.92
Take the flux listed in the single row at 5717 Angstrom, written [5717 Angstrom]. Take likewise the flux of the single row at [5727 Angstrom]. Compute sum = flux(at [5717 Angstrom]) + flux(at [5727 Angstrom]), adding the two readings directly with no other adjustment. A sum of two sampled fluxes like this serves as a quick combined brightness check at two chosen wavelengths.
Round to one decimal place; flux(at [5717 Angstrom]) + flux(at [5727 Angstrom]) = 10.1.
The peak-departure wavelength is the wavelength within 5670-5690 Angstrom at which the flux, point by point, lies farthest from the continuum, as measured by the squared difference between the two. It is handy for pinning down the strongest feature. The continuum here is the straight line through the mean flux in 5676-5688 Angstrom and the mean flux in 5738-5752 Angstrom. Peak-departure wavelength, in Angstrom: 5673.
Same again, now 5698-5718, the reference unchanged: 5717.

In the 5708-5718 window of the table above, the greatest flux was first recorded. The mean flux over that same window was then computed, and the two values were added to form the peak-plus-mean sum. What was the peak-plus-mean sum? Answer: 10.2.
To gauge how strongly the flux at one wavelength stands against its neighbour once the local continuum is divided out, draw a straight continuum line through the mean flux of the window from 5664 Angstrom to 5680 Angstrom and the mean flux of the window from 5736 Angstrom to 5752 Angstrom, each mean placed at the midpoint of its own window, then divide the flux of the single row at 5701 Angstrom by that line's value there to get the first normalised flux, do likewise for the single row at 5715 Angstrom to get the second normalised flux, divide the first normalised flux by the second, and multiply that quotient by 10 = 9.2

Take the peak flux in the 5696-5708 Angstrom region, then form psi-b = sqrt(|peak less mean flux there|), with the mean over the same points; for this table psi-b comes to 0.57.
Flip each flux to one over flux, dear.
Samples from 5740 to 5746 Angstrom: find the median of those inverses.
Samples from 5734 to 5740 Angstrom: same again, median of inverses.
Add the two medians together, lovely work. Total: 0.413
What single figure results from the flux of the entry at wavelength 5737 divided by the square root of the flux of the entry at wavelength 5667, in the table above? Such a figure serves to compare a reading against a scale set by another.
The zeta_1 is 2.47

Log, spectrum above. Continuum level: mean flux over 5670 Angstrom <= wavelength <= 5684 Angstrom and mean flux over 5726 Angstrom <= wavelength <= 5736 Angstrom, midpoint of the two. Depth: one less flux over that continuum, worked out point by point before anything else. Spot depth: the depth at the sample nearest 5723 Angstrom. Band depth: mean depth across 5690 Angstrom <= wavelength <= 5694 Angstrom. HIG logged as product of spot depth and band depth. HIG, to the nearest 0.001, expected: 0.002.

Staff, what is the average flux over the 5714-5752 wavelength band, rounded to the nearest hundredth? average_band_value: 4.85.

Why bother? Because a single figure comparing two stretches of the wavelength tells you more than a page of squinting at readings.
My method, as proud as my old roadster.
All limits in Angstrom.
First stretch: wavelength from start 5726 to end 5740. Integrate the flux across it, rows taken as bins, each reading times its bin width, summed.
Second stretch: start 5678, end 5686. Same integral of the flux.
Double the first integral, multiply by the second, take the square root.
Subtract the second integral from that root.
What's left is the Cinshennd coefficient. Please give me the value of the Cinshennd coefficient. 33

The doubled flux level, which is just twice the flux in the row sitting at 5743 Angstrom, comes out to 9.5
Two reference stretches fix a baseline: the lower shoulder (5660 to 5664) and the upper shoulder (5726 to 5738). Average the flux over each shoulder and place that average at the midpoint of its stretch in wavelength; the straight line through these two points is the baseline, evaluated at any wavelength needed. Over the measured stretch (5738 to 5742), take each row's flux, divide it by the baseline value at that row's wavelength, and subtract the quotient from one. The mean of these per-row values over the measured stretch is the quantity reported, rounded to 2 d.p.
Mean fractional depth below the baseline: 0.11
